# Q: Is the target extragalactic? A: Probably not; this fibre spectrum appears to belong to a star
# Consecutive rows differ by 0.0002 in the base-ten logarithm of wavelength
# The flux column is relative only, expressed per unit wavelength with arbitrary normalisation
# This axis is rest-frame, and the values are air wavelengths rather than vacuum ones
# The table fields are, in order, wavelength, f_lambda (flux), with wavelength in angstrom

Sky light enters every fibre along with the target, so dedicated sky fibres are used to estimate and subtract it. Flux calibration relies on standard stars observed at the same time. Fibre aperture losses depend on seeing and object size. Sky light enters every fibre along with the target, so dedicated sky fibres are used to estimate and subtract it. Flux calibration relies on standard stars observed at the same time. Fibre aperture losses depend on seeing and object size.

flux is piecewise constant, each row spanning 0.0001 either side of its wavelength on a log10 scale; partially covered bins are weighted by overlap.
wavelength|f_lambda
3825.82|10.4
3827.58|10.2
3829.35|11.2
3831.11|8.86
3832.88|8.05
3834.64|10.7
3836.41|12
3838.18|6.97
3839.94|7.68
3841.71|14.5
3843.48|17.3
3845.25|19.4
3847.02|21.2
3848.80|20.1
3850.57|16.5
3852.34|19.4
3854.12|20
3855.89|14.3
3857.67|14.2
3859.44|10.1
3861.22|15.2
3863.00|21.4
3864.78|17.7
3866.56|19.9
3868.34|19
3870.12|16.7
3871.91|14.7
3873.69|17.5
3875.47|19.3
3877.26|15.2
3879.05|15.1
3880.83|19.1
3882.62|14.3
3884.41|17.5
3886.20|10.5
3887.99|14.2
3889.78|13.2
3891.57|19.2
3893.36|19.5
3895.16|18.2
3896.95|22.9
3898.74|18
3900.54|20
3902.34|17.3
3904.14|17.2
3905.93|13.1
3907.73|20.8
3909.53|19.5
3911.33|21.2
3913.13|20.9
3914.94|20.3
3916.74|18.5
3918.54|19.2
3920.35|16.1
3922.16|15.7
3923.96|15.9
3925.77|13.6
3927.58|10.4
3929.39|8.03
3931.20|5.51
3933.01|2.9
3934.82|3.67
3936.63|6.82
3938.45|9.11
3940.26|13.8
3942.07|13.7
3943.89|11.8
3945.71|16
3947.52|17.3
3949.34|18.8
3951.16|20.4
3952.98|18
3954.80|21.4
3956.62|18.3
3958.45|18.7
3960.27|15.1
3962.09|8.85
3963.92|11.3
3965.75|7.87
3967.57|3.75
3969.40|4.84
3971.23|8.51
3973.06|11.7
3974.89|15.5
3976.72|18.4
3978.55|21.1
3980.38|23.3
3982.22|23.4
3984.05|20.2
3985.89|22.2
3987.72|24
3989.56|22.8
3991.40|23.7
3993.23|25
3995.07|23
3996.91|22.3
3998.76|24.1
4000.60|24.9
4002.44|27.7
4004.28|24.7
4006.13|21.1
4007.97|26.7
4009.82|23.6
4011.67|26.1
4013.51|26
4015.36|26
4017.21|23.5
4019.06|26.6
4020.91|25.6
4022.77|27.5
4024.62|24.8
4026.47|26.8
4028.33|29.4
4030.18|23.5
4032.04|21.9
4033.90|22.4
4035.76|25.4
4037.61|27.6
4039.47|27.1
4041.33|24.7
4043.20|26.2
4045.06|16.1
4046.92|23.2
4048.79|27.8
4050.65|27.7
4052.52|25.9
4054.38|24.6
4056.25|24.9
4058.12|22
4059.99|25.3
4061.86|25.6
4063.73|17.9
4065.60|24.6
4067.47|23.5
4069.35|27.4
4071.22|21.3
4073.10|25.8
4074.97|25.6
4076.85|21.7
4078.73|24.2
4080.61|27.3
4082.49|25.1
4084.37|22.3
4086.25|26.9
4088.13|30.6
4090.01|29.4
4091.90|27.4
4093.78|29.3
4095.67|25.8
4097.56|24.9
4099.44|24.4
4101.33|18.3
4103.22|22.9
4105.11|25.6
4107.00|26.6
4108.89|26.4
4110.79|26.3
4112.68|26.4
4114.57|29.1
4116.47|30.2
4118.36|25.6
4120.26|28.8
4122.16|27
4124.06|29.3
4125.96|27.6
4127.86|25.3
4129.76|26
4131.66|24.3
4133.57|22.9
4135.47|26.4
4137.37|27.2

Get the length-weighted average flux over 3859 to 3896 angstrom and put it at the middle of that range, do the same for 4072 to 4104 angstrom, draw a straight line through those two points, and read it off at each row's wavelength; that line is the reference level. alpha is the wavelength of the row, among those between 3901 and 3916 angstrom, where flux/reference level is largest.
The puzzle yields 3911.33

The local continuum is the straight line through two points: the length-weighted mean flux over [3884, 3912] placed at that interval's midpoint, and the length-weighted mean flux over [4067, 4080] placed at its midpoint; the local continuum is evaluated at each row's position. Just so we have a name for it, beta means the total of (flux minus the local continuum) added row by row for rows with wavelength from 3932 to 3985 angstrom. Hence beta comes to -173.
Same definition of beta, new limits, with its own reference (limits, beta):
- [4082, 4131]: 23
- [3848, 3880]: 12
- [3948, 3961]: -8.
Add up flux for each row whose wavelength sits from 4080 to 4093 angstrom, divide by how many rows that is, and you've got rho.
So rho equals 27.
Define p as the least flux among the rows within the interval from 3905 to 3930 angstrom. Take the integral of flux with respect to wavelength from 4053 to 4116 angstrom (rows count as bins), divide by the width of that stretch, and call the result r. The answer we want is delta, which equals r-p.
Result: 17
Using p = 8.03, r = 25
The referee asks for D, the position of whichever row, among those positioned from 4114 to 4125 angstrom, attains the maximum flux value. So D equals 4116.47 angstrom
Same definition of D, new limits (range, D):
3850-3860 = 3854.12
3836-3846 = 3845.25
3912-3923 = 3913.13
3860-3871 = 3863.00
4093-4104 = 4093.78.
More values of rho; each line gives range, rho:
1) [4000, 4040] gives 25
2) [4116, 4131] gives 27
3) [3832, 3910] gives 16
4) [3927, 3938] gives 6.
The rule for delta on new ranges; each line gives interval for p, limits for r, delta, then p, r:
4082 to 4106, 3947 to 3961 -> 0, 18.3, 19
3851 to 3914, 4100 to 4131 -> 16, 10.1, 26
